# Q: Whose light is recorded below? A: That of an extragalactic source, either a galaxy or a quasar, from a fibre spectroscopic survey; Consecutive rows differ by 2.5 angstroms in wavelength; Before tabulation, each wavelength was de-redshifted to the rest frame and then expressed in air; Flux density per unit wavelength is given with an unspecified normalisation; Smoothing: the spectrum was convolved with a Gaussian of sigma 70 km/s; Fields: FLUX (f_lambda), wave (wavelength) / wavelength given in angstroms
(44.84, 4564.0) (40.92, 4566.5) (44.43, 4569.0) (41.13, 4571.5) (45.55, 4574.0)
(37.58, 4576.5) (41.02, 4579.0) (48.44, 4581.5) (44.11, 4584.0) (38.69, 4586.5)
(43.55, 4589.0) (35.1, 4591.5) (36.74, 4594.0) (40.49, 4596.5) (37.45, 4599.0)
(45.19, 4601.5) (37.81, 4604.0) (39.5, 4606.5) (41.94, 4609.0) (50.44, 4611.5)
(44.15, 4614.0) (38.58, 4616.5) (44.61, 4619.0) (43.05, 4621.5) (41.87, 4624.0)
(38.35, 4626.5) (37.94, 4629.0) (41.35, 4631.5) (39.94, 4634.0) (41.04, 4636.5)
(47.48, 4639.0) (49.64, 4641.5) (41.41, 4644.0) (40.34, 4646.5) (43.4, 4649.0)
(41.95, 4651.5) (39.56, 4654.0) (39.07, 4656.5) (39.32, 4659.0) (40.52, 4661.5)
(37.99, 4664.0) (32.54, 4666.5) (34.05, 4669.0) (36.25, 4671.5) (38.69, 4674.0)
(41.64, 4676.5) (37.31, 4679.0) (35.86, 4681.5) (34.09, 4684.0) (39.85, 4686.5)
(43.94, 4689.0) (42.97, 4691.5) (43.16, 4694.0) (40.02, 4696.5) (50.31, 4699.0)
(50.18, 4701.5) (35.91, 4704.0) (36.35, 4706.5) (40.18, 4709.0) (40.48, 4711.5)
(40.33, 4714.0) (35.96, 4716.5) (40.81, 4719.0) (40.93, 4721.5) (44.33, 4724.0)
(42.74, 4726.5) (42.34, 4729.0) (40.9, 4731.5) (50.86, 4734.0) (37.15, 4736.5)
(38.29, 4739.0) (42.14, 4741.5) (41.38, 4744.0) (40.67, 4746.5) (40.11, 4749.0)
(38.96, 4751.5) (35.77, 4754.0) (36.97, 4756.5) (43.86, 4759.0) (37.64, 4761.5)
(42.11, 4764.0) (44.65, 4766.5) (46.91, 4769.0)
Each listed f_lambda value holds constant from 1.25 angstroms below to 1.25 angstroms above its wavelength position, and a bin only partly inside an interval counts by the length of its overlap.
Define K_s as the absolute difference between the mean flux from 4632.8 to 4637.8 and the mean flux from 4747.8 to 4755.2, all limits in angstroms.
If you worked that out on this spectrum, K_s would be 2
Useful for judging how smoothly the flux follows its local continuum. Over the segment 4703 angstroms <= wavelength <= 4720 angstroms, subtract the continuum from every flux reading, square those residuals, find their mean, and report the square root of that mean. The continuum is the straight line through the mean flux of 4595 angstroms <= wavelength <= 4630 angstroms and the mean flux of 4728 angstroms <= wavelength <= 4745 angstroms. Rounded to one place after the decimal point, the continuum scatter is 3.9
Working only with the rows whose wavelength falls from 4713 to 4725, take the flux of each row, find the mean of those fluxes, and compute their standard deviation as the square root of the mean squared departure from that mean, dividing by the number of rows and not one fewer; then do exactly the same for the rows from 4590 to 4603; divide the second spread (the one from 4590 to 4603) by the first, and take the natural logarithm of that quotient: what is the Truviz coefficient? 0.29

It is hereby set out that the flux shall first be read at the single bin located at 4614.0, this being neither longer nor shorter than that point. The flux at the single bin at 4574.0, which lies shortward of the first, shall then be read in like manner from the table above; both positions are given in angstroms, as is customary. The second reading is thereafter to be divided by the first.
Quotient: 1.03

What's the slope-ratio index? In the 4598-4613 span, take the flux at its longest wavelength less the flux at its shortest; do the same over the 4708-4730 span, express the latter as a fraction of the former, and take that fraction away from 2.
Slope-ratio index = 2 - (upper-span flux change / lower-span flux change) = 1.8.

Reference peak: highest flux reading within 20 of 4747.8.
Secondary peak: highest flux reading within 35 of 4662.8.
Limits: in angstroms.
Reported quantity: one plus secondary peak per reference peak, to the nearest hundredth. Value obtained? 1.98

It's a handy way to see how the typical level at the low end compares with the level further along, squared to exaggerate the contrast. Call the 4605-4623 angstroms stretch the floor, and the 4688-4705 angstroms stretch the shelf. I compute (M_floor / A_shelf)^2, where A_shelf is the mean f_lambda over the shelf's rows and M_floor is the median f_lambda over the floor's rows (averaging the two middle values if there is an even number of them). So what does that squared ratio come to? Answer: 1.0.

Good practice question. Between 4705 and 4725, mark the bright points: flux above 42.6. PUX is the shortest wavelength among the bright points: 4724.0 angstroms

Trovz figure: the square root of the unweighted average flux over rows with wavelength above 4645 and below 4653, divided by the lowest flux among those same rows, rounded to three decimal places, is 0.160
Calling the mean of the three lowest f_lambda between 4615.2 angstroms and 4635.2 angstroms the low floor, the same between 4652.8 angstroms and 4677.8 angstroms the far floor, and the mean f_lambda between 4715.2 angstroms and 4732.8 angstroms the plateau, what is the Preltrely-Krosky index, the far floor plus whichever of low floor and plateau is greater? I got 75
